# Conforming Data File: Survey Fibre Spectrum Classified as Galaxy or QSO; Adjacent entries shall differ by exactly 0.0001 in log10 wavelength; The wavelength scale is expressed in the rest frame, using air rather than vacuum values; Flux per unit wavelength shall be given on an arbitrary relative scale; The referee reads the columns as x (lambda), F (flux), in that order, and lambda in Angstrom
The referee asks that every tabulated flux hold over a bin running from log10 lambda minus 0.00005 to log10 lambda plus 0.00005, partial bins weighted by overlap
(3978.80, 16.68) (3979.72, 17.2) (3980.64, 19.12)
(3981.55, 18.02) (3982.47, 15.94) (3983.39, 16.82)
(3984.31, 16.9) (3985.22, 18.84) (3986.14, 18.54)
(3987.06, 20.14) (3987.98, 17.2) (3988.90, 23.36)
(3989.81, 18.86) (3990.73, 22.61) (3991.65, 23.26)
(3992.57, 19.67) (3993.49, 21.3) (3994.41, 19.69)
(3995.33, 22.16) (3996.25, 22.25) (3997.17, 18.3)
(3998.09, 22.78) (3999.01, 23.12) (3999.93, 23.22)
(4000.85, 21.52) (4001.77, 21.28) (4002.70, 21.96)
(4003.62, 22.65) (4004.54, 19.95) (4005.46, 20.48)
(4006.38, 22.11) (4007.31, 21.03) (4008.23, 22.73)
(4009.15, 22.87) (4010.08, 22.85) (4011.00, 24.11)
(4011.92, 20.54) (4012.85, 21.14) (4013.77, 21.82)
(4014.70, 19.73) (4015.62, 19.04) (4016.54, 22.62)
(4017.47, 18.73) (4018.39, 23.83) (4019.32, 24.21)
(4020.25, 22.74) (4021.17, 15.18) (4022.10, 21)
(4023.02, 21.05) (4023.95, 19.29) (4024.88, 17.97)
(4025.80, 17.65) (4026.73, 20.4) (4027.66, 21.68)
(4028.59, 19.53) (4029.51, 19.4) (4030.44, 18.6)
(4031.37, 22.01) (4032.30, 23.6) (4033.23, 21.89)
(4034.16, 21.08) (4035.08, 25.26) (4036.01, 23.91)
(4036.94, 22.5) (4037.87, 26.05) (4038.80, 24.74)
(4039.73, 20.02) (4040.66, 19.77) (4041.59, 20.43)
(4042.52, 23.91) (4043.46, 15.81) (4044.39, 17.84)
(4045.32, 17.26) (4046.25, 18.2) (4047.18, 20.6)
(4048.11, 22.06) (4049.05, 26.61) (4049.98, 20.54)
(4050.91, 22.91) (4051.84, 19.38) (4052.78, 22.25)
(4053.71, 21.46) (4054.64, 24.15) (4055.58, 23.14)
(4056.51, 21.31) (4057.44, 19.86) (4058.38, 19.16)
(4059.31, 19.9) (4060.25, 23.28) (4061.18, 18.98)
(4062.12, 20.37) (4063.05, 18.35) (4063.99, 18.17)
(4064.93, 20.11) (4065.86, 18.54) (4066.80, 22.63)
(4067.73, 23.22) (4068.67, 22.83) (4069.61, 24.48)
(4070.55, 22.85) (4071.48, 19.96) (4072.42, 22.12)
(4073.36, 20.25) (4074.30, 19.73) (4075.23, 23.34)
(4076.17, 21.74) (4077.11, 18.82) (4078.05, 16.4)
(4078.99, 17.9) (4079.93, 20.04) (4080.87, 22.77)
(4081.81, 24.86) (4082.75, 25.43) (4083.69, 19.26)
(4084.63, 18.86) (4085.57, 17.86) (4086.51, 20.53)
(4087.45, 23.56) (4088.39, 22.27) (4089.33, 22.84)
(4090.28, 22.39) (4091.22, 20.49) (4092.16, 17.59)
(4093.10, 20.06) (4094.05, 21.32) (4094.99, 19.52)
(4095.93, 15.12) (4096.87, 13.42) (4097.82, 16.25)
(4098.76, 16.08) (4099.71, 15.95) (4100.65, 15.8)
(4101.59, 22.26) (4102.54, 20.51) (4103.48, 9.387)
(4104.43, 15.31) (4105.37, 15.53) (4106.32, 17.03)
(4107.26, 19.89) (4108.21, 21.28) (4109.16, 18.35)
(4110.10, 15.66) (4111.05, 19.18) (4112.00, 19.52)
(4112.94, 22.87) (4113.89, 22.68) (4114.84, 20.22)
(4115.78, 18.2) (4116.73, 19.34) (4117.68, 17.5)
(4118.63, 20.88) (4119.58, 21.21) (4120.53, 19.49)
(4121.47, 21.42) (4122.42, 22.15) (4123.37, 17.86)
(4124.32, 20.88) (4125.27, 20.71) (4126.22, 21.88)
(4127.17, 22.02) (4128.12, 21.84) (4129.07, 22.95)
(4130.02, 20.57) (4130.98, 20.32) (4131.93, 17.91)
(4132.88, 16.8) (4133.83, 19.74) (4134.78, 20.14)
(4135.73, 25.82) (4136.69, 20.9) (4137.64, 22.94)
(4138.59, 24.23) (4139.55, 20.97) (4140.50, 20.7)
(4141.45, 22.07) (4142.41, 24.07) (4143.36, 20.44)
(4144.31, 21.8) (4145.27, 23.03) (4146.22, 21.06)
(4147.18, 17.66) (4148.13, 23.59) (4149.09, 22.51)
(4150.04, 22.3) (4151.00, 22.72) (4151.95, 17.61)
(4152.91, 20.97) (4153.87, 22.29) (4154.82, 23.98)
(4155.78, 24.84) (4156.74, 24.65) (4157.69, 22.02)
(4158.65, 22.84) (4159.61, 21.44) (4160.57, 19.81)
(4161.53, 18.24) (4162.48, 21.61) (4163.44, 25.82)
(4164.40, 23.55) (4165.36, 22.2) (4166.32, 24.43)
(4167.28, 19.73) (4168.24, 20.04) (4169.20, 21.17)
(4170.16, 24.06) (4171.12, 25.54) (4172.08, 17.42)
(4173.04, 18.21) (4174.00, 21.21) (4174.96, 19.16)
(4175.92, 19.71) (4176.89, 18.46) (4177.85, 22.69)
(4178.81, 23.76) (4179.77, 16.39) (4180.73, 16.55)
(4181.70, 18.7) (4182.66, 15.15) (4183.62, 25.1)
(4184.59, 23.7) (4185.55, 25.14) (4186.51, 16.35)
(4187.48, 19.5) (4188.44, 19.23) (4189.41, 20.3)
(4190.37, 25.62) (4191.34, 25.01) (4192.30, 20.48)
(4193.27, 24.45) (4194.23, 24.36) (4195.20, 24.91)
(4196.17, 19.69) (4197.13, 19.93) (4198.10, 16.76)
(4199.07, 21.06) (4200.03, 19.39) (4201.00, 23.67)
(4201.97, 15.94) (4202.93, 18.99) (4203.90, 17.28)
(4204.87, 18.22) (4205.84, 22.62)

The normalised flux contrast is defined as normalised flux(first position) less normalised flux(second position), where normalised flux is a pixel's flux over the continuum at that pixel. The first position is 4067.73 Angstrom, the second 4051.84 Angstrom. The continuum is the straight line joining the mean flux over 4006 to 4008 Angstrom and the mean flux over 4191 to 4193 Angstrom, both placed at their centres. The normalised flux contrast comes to 0.17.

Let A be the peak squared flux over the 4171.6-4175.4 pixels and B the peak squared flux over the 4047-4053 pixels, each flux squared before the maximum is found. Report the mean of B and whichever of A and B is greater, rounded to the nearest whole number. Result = 708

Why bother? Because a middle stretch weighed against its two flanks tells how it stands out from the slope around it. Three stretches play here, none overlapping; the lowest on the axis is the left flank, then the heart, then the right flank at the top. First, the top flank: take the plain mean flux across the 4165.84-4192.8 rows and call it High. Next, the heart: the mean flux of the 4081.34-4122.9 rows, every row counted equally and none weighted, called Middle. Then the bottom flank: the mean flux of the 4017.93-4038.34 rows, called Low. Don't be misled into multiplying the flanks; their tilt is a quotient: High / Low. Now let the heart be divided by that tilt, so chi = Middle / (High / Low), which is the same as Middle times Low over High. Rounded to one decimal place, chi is 19.8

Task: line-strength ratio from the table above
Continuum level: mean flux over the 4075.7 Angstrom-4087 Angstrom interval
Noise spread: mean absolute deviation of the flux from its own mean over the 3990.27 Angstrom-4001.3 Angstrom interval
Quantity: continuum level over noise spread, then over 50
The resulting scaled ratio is 0.31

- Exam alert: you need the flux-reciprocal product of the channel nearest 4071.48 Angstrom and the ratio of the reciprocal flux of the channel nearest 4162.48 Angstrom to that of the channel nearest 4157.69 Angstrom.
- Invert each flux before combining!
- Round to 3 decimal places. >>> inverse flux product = 0.051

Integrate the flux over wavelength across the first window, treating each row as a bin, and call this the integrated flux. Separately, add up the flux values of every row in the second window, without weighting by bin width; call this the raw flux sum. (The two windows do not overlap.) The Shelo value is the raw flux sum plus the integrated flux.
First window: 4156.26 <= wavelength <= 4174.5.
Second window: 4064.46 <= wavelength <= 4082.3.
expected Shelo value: 800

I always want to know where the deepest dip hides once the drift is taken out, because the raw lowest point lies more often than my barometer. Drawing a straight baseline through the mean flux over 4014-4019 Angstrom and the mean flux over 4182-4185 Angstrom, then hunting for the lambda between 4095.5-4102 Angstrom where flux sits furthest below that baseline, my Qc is 4096.87 Angstrom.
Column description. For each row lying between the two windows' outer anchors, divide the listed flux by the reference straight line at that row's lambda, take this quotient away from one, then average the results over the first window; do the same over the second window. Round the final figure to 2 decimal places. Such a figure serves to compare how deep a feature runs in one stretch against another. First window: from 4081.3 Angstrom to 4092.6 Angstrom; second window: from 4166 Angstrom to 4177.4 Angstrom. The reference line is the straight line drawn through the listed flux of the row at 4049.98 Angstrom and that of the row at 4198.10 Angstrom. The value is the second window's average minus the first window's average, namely -0.10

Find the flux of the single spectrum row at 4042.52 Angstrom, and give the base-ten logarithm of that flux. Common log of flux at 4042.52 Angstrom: 1.38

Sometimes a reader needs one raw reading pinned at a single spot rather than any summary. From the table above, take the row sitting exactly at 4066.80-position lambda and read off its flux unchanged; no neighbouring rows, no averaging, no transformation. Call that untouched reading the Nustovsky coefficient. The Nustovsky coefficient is 22.63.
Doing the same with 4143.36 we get 20.44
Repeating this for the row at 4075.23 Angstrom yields 23.34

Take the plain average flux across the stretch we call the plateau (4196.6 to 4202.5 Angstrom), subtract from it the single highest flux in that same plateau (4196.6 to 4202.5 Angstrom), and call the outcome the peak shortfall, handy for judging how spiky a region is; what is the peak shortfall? -4.2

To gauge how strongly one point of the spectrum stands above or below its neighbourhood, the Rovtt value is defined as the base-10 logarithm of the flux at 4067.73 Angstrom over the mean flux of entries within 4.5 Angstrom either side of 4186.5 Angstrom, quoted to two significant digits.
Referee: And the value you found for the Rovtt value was 0.041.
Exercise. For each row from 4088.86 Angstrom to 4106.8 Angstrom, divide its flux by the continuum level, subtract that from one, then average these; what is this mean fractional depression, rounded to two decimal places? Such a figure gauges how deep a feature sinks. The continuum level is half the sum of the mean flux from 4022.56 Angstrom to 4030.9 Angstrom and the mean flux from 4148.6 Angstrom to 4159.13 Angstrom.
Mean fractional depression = 0.15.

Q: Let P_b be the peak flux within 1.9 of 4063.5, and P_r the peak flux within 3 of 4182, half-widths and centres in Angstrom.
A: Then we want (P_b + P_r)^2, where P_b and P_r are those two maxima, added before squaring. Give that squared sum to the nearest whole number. 2068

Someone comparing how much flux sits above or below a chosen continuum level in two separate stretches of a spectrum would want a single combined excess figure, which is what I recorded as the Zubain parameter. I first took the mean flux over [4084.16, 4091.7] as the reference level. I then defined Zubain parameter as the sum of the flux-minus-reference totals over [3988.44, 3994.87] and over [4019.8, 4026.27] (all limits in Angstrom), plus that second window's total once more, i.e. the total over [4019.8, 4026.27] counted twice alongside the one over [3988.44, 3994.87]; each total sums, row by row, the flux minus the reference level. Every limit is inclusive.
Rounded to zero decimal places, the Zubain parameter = -25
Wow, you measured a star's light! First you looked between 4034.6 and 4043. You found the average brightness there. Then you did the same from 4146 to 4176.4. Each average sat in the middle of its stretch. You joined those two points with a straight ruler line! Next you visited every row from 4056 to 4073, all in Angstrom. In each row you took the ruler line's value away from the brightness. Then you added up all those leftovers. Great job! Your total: -32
